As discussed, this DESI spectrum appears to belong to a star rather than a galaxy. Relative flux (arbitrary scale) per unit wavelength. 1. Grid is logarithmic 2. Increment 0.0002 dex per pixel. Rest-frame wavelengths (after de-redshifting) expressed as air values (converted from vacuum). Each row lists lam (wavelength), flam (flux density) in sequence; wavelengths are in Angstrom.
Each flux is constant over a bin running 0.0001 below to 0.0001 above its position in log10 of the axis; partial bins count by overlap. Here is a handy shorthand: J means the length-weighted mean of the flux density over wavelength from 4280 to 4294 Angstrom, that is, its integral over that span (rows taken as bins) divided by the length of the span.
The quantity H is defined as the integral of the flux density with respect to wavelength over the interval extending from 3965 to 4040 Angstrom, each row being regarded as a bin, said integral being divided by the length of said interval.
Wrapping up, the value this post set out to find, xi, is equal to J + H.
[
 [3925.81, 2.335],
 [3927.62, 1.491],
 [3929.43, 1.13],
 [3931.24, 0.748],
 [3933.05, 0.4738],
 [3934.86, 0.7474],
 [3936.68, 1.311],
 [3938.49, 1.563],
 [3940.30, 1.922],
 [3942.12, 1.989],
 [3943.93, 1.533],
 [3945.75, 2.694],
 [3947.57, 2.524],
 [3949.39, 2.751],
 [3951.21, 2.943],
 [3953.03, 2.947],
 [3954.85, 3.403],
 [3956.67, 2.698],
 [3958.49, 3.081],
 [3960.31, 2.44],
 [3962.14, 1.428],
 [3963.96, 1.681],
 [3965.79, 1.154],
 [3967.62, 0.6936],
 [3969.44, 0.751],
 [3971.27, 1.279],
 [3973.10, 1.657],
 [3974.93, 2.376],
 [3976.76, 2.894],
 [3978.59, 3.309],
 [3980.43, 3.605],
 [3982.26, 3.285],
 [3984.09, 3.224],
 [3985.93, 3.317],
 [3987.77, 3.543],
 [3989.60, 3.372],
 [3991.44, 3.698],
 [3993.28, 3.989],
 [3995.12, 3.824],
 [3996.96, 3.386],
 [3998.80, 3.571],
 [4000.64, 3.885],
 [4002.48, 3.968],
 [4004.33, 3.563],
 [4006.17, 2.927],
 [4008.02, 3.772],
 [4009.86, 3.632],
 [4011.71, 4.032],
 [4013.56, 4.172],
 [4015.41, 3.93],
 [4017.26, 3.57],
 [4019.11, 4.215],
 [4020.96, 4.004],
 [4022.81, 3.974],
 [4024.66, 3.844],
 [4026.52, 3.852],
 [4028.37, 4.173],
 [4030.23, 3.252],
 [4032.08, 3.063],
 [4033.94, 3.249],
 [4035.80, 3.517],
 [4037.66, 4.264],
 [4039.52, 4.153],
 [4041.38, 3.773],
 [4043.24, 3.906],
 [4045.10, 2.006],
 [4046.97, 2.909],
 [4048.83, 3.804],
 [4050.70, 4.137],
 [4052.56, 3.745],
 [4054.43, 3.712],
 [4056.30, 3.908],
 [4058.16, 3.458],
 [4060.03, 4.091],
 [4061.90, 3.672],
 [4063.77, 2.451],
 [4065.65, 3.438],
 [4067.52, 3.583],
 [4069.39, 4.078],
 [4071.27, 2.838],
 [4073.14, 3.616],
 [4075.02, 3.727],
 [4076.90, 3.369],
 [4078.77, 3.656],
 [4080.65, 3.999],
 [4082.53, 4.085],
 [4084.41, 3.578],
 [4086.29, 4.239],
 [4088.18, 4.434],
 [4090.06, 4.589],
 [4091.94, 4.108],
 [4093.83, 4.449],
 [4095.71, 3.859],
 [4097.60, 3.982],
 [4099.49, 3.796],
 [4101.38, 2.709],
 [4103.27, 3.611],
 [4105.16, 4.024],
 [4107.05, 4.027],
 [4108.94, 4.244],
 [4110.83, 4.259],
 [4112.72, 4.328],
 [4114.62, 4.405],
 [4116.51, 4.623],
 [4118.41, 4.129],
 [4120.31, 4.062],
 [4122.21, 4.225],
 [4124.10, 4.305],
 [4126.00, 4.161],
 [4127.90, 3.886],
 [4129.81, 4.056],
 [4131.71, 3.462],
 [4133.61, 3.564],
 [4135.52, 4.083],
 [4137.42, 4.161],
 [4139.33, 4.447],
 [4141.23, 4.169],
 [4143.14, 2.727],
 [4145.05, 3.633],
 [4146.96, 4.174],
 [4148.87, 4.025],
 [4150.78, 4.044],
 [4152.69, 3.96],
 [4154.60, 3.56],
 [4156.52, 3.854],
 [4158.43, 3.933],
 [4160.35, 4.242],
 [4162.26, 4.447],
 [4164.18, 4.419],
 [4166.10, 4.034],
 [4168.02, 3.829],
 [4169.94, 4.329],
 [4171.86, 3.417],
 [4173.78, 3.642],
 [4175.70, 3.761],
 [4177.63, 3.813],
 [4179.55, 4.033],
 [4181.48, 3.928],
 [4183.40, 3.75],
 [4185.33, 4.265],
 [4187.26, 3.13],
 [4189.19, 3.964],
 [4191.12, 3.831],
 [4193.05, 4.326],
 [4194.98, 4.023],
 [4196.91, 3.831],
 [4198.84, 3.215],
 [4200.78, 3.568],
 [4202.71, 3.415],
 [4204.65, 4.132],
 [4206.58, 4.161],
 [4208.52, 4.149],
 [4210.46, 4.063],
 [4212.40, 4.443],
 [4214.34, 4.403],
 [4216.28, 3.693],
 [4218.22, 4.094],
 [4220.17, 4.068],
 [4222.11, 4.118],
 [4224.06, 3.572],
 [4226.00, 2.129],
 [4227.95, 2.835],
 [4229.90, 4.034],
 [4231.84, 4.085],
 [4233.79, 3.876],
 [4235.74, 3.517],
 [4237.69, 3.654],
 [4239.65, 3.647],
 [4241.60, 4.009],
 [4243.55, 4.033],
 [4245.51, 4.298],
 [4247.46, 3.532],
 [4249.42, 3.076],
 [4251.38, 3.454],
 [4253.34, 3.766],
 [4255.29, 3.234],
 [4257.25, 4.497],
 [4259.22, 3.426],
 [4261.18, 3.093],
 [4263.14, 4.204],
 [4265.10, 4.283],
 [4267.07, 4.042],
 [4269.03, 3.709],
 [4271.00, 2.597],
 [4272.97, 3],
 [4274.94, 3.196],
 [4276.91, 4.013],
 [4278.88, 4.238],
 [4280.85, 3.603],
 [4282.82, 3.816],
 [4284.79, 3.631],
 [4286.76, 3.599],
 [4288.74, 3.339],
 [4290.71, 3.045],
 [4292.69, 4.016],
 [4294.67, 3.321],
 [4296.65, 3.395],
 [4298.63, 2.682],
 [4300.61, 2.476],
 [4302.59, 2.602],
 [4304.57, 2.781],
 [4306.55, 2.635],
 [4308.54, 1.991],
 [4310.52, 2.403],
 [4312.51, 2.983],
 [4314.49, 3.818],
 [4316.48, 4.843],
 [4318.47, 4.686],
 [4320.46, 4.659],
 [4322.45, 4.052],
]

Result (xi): 6.89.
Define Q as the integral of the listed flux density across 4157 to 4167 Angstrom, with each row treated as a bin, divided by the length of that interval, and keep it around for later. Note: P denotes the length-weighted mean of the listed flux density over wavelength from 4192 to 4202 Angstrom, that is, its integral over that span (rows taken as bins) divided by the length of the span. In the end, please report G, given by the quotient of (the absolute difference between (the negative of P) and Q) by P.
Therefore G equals 2.11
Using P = 3.79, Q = 4.20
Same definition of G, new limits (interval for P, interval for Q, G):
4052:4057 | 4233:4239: 1.97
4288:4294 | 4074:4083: 2.08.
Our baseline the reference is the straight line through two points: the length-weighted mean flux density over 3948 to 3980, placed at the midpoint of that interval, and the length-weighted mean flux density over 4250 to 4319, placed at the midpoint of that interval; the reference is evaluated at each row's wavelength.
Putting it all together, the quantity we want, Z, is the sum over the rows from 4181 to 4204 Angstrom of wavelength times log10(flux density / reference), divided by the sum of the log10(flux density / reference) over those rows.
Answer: 4190.7 Angstrom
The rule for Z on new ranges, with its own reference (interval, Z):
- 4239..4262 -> 4246.9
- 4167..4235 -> 4196.8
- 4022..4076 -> 4046.8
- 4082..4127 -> 4104.2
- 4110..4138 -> 4122.9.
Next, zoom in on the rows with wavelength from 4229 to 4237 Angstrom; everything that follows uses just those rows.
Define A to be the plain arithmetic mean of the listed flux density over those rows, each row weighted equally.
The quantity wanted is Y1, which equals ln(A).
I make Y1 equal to 1.36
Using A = 3.9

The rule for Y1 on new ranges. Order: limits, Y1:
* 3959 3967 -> 0.52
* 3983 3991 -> 1.21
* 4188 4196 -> 1.40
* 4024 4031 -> 1.33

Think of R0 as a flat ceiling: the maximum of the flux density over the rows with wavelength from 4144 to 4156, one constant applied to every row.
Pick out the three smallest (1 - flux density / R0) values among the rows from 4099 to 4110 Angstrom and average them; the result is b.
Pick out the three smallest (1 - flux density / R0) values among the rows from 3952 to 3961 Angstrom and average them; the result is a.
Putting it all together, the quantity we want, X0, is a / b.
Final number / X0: 13.6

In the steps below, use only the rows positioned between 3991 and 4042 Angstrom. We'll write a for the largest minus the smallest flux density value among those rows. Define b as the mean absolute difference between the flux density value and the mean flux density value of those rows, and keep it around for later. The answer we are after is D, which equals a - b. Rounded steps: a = 1.34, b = 0.28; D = 1.1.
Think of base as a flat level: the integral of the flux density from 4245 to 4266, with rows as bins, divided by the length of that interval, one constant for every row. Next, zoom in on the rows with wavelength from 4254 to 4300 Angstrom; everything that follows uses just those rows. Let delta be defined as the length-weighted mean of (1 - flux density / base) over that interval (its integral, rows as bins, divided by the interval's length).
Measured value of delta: 0.039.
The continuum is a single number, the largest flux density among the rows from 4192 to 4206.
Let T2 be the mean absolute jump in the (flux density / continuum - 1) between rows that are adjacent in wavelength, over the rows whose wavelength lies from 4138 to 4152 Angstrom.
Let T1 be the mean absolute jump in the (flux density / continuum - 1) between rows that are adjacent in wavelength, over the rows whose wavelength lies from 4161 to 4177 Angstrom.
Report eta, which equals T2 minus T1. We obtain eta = 0.05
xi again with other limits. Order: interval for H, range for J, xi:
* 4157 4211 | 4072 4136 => 7.90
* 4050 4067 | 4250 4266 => 7.34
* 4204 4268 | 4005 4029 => 7.65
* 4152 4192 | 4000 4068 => 7.57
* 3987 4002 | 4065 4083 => 7.30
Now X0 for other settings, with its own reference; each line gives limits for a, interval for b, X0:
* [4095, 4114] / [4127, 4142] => 1.2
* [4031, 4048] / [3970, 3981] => 0.1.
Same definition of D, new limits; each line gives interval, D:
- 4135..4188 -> 1.4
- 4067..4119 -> 1.6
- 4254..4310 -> 2.0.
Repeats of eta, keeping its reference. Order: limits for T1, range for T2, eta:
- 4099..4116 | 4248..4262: 0.07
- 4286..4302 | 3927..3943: -0.03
